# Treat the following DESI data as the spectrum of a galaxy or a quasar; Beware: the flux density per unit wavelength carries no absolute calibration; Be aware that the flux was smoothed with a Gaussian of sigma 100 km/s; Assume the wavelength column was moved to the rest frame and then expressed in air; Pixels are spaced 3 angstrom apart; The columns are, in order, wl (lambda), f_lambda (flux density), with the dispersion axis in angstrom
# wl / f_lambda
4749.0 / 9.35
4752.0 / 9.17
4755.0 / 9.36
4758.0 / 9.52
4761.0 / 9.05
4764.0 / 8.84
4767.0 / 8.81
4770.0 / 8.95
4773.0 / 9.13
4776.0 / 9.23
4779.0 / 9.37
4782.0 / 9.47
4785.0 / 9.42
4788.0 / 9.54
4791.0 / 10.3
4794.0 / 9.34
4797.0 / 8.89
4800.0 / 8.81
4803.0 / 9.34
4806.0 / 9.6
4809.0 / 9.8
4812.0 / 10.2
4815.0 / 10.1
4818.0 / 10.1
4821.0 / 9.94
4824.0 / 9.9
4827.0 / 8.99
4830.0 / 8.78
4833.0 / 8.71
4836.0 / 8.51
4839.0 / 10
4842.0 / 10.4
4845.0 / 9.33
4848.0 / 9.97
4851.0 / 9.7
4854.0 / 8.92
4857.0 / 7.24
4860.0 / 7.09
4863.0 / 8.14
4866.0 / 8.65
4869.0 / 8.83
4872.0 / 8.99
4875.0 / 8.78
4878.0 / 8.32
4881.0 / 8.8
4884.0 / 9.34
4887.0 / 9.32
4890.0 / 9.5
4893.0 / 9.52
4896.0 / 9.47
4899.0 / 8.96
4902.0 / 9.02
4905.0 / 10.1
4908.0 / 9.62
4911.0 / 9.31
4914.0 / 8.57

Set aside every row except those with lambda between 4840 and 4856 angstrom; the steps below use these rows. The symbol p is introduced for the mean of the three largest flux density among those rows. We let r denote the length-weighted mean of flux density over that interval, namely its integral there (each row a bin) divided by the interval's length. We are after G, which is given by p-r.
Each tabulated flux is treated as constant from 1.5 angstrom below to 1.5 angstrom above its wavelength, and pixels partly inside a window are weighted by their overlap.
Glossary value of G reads 0.4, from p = 10.0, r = 9.6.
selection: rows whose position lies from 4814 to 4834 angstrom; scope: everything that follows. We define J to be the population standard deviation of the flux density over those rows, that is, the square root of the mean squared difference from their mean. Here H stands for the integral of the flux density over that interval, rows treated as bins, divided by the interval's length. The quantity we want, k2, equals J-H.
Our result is -8.91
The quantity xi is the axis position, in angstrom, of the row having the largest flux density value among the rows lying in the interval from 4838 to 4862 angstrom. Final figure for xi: 4842.0 angstrom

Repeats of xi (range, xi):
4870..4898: 4893.0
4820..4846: 4842.0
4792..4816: 4812.0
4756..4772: 4758.0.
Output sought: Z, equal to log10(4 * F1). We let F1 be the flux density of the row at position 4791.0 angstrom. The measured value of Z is 1.61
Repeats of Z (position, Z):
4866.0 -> 1.54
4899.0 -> 1.55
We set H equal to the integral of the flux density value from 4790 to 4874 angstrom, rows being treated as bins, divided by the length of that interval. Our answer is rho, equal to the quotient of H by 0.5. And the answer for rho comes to 18.5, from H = 9.2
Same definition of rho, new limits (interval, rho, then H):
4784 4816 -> 19.1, 9.6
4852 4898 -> 17.5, 8.7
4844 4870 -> 17.3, 8.6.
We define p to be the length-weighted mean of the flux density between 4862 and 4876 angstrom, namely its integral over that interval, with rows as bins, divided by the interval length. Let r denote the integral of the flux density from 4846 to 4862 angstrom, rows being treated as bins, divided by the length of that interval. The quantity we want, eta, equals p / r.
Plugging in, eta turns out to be 1.01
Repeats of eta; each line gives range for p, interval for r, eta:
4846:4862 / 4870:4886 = 0.97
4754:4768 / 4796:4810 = 0.98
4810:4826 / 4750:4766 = 1.09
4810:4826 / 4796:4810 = 1.08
